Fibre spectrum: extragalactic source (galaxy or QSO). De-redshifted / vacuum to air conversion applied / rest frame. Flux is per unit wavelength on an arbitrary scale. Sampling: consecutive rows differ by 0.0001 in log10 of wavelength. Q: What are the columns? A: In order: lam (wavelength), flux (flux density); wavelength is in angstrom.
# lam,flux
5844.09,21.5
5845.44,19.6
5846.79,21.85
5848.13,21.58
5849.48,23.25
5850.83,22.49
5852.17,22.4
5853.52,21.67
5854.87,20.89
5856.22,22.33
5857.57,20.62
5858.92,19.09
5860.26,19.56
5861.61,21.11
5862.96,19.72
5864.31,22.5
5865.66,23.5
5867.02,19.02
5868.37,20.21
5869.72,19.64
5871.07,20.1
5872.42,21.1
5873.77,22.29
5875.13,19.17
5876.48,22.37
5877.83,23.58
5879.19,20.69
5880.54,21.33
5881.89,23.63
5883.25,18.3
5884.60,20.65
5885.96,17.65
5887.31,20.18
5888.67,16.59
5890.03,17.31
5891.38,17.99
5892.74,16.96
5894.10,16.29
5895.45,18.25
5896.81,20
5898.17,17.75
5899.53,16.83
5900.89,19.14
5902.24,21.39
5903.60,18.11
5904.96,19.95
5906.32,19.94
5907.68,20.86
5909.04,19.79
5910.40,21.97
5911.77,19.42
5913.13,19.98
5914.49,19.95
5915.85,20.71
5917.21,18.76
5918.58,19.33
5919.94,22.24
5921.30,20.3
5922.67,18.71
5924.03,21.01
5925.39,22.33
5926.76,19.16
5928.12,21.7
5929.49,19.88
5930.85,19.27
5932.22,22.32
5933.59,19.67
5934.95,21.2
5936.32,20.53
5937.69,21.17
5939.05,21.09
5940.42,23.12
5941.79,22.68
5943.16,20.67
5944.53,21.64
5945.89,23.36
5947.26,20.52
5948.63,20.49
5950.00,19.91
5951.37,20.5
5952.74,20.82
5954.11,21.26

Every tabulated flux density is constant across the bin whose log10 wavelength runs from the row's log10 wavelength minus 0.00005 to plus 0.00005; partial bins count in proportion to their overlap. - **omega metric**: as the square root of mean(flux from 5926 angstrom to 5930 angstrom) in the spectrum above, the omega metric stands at 4.50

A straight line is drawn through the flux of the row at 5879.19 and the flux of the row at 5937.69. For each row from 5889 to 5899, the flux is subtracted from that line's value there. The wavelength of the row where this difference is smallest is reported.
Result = 5896.81 angstrom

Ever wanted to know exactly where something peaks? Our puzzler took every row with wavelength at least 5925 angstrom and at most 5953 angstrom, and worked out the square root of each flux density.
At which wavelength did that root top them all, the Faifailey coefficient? 5945.89 angstrom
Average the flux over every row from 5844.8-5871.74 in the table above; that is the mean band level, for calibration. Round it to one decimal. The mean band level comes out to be 21.1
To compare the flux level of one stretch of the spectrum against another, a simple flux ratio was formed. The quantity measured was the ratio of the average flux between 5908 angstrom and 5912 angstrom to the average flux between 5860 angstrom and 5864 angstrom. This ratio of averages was 1.01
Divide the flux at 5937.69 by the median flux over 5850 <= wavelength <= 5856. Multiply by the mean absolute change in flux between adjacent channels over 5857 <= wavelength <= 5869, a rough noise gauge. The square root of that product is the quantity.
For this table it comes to 1.3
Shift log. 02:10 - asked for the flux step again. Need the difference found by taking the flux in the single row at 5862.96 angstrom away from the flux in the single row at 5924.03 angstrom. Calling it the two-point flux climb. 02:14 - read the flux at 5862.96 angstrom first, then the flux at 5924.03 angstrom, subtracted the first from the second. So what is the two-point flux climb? 1.3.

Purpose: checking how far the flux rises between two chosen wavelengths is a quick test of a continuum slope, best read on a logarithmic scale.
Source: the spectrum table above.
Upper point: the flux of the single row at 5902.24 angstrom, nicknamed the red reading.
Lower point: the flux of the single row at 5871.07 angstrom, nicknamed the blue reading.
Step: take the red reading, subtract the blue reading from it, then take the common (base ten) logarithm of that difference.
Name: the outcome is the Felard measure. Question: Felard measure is 0.11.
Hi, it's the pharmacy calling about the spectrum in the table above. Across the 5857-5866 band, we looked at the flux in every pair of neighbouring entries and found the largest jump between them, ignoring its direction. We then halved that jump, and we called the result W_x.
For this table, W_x 1.39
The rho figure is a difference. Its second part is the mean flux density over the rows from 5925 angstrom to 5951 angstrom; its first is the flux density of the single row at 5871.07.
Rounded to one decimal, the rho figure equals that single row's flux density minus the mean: -1.0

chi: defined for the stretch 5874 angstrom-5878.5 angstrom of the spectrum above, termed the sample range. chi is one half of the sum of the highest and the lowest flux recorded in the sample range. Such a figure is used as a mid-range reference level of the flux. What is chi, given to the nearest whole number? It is 21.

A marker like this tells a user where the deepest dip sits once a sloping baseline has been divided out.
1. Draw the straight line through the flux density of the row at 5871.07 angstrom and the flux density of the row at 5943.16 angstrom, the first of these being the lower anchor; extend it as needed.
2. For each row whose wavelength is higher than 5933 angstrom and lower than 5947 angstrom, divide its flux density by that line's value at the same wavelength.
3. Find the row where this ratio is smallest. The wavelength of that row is 5933.59 angstrom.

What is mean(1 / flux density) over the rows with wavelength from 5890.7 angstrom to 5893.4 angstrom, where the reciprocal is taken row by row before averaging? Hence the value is 0.0573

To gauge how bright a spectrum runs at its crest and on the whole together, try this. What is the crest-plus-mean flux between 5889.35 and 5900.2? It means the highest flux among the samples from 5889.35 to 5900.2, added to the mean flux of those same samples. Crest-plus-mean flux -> 38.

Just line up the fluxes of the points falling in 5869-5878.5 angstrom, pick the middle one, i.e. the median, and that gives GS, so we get 21.1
